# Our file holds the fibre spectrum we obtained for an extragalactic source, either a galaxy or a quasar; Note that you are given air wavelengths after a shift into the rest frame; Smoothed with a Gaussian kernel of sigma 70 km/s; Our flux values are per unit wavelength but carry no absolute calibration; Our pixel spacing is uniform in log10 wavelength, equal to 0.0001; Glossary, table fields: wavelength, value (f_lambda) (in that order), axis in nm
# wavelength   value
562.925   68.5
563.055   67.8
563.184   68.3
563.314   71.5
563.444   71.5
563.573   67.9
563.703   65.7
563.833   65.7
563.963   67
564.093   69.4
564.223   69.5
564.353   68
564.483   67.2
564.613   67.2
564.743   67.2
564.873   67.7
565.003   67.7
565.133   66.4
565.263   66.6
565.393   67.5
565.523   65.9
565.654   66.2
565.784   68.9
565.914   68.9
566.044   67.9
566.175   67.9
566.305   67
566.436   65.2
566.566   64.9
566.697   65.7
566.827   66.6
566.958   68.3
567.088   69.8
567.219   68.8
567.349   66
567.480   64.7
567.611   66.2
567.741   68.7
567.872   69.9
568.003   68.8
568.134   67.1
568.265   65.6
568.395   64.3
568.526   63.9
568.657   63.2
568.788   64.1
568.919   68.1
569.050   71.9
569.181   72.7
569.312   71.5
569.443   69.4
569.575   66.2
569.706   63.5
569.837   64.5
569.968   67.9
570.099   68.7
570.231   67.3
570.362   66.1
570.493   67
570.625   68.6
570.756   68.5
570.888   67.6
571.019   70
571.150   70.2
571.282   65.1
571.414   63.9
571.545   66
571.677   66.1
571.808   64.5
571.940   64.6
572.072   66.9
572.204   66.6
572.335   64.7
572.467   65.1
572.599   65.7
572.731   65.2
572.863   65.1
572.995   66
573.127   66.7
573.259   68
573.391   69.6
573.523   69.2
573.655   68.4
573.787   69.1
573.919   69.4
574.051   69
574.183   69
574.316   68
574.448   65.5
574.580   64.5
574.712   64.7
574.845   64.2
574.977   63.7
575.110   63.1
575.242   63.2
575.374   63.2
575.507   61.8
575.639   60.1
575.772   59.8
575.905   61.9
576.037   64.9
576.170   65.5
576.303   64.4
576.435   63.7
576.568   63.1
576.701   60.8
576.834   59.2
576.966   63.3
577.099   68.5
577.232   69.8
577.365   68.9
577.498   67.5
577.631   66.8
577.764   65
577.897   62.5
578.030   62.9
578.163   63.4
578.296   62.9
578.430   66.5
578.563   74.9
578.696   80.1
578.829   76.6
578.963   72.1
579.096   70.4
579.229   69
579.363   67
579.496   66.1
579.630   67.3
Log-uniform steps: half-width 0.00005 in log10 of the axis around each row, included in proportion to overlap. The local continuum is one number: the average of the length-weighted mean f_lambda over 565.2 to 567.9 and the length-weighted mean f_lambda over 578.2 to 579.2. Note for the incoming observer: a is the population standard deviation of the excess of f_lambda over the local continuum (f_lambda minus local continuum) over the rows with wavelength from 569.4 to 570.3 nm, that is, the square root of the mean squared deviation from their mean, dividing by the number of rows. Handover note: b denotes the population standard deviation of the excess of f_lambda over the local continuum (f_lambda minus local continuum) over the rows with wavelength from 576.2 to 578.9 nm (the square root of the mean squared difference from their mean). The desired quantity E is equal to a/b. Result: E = 0.4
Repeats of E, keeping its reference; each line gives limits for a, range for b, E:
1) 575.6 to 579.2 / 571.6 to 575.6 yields 2.4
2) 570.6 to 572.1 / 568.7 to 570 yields 0.6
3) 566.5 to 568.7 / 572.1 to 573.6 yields 1.3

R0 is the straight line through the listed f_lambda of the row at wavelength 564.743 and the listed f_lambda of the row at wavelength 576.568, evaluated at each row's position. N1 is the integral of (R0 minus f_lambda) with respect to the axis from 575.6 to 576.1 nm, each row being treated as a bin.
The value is 0.8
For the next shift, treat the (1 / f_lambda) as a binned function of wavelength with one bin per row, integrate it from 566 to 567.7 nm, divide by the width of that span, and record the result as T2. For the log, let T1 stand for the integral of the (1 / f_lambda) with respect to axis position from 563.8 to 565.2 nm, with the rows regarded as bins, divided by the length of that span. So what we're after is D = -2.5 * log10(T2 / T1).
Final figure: -0.012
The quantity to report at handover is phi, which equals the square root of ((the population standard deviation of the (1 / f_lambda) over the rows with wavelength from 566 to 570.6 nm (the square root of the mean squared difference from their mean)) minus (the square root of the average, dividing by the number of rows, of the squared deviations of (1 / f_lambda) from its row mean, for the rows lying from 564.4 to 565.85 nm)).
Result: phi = 0.018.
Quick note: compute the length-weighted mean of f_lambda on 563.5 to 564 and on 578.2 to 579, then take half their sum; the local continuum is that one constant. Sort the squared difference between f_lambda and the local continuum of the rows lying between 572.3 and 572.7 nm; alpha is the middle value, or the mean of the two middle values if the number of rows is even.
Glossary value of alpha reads 17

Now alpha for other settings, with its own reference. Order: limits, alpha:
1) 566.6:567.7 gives 8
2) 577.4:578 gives 12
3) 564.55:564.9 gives 4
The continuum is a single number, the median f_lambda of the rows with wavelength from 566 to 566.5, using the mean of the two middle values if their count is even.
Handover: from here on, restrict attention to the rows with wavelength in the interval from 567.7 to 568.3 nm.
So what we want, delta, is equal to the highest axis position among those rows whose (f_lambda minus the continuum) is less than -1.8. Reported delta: 568.265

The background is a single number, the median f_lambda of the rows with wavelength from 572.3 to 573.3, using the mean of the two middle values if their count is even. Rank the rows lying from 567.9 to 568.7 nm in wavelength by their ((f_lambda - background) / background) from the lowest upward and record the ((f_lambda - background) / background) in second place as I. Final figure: -0.024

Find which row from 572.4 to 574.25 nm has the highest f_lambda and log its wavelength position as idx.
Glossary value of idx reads 573.391 nm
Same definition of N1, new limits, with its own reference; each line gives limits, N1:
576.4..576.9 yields 0.7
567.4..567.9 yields -0.5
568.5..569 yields 0.3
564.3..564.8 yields -0.1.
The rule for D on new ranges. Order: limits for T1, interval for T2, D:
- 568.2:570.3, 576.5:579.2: 0.000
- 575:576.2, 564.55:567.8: 0.076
